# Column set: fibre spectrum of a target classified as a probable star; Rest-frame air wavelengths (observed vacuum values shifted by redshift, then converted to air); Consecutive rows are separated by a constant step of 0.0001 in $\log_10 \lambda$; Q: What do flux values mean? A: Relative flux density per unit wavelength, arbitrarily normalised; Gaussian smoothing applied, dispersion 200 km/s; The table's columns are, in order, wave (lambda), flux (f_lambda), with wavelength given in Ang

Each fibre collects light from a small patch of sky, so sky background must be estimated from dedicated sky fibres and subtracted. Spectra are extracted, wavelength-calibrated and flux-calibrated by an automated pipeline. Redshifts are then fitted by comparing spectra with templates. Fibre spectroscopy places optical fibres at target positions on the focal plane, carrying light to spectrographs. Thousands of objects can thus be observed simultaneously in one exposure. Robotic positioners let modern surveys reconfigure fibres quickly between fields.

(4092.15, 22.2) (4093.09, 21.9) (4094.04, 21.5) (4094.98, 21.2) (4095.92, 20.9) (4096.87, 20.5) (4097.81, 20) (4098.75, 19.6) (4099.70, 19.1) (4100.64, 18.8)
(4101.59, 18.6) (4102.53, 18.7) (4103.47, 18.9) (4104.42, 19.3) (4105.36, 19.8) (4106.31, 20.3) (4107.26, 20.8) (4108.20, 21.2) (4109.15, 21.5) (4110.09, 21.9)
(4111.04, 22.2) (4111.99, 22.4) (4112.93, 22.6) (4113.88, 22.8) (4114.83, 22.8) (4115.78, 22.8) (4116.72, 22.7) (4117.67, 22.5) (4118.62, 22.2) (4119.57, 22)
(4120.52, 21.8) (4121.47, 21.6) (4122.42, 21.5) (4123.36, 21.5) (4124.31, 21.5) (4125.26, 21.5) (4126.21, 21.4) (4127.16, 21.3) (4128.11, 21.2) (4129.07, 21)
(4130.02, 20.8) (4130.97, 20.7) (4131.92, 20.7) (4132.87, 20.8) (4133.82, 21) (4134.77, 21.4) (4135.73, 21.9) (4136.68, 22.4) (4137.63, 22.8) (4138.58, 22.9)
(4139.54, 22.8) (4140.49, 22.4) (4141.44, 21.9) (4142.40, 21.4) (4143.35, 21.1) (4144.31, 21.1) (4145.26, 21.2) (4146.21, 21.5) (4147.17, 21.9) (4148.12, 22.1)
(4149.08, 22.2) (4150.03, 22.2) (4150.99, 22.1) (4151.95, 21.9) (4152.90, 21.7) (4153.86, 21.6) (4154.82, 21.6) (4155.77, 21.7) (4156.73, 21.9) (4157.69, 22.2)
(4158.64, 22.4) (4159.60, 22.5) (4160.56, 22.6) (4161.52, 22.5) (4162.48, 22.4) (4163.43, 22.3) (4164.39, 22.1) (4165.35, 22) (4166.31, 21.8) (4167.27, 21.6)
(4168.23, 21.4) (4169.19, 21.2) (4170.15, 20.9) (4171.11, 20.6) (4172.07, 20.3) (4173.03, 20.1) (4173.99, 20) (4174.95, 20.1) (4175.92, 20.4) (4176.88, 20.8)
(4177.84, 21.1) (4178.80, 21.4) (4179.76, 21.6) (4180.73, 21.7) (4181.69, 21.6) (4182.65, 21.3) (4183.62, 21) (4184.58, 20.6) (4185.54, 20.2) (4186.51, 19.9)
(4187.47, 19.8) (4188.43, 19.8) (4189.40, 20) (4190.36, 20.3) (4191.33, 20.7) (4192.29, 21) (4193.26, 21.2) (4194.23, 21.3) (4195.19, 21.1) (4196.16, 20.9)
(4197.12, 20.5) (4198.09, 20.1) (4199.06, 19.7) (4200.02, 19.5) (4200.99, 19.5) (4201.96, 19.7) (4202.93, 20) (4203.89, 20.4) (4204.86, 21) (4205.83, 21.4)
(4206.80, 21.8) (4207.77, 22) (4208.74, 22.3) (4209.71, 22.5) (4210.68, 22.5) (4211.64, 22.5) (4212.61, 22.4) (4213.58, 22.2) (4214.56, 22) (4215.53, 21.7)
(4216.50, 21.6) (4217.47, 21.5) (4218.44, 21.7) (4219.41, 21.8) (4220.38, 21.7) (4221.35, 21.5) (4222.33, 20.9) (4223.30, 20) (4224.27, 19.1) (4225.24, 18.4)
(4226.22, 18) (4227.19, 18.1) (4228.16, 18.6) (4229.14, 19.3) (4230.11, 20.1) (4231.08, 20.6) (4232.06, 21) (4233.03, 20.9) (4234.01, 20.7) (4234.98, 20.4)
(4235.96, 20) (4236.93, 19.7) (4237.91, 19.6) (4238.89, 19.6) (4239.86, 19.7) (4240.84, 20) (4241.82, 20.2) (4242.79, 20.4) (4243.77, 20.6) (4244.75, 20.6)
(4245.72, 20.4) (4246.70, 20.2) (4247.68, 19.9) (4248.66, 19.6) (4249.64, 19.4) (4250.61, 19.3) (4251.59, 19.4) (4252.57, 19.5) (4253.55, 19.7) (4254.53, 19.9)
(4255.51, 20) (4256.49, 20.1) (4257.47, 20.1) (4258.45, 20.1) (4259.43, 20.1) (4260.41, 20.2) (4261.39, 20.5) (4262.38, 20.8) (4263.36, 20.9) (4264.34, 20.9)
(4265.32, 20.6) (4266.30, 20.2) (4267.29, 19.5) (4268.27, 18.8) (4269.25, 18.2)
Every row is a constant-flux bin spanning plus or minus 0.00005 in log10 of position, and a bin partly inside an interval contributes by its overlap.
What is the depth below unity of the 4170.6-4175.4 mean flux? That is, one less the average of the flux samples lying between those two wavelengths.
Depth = -19.2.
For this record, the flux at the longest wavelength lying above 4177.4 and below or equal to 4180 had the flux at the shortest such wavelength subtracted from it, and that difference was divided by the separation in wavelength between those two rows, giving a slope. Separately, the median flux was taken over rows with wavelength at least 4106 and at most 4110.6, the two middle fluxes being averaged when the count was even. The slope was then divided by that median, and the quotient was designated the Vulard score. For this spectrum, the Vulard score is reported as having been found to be 0.01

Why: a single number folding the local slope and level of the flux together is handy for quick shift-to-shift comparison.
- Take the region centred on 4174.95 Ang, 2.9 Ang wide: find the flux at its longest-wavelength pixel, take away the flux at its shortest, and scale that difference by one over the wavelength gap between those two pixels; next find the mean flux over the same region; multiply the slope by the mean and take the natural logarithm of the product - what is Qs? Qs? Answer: 1.4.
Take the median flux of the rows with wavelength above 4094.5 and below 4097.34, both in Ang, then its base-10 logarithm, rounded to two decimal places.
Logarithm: 1.32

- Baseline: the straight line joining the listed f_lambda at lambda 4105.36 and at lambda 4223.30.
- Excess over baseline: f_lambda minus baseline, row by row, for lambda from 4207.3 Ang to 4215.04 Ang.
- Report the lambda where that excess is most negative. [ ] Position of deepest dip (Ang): 4214.56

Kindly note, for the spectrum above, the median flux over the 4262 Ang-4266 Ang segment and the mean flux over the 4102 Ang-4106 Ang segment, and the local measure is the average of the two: 20.0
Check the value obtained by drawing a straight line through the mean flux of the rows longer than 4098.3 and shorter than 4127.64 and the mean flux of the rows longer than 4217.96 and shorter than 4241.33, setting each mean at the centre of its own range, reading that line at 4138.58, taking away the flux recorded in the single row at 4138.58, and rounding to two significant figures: -2.0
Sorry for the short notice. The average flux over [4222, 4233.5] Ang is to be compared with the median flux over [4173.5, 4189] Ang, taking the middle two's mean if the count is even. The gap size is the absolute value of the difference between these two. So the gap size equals 1.1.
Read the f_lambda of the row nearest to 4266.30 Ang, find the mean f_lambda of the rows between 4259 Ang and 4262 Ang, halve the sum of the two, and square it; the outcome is 409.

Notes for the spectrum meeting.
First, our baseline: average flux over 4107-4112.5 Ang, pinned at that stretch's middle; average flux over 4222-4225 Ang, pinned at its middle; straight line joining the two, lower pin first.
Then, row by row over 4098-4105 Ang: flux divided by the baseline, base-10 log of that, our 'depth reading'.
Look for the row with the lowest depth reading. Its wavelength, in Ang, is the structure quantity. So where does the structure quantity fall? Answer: 4101.59 Ang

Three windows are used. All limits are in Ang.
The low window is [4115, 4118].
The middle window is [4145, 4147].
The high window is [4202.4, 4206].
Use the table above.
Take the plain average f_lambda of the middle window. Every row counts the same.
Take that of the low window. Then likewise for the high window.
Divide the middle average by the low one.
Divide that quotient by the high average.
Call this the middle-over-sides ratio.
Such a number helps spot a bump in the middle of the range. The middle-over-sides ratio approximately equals 0.046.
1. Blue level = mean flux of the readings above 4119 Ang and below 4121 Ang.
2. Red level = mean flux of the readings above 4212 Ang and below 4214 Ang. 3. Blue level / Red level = 0.98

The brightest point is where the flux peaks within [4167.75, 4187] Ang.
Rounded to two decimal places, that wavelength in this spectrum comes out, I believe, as 4180.73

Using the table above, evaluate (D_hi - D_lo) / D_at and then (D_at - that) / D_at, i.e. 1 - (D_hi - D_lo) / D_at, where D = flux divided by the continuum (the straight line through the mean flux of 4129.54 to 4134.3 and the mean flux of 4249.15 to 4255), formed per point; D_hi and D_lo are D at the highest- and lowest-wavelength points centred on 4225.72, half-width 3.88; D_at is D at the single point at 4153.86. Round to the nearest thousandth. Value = 1.073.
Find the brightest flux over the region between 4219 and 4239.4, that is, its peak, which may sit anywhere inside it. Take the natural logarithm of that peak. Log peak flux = 3.08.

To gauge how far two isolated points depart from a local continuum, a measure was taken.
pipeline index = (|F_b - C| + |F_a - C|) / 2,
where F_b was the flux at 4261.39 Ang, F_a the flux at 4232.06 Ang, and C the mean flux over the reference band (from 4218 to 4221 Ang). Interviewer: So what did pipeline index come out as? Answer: 1.0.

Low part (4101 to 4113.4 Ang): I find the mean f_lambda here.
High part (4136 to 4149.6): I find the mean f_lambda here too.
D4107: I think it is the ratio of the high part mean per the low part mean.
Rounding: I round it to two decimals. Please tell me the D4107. 1.07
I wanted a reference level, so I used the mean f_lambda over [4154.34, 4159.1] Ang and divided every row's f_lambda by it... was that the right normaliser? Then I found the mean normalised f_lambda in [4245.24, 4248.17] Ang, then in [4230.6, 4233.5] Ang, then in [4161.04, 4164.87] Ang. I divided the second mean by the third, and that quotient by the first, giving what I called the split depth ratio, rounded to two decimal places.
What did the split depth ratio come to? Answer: 1.02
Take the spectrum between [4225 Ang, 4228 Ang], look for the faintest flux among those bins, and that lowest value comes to 18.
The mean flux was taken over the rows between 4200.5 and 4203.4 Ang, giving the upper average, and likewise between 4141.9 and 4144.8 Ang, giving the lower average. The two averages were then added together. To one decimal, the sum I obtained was 40.9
